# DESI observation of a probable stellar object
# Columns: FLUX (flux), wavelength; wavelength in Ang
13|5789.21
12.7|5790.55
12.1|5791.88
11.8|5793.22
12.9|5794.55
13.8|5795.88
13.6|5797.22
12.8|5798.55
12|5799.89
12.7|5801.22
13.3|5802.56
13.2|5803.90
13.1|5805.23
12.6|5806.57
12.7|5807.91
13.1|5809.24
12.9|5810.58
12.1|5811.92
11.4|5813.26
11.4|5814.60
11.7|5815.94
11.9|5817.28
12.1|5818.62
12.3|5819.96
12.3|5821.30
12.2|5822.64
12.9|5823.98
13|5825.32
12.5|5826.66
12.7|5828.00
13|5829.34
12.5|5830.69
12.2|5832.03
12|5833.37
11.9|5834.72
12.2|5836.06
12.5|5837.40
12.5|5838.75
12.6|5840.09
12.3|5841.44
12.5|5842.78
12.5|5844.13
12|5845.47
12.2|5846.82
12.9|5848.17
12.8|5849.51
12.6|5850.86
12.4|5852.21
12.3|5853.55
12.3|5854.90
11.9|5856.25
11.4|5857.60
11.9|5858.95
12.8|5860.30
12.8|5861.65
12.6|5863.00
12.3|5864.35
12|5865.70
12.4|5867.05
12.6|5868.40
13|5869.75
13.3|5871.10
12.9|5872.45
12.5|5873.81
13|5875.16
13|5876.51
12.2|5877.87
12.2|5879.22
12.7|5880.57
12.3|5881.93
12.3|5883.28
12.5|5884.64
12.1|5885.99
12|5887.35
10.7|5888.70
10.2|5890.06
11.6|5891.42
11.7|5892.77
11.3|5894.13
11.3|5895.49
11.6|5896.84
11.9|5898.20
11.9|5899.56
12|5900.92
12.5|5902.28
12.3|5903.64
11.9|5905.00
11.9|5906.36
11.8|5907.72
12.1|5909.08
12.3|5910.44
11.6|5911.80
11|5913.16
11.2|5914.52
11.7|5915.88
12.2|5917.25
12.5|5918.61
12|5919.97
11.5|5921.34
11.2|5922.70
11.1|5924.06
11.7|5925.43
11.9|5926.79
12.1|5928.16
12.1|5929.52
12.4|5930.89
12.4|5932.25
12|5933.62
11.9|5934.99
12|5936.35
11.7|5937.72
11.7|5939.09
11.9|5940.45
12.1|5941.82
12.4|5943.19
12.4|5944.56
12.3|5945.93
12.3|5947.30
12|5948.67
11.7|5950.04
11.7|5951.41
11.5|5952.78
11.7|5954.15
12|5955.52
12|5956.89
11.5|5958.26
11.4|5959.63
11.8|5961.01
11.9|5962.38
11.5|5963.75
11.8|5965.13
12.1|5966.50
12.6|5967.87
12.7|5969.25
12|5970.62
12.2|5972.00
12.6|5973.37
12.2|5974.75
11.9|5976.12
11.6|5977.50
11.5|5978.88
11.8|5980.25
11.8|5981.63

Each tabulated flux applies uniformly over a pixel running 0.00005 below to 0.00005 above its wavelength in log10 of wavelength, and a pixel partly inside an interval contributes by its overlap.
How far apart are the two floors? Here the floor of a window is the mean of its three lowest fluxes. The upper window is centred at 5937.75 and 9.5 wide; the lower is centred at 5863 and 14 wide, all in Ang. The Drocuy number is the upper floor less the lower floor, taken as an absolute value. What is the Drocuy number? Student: 0.0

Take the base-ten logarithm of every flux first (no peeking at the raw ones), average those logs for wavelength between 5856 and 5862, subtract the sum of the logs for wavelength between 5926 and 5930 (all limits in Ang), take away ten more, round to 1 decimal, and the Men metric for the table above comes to -12.2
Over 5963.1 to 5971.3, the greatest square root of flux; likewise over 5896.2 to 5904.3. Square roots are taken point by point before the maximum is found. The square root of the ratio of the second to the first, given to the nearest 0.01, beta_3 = 1.00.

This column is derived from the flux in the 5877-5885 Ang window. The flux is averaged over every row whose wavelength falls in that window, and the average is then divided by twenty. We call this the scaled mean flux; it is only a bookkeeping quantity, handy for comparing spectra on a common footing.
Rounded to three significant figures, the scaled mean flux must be 0.618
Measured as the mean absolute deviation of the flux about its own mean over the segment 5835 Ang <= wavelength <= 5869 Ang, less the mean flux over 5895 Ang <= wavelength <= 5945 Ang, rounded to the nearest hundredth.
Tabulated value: -11.63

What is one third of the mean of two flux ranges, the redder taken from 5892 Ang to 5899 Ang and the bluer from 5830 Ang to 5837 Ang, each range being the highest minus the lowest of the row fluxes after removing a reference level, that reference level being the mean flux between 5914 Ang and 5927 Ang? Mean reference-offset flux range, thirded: 0.20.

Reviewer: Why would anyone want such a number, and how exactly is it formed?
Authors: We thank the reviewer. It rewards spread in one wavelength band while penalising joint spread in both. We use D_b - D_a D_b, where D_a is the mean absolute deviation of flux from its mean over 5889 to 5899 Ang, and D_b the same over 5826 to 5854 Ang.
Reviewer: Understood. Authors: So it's 0.14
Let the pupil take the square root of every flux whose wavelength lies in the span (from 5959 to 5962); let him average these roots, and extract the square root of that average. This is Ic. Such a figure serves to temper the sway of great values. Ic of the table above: 1.845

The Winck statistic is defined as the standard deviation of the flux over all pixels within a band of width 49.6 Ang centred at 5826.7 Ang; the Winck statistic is 0.47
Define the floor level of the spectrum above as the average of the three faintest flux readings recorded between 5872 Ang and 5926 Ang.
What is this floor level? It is 10.6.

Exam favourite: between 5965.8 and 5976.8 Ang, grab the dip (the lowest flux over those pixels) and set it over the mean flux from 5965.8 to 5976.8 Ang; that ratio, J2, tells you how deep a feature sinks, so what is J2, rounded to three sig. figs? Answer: 0.968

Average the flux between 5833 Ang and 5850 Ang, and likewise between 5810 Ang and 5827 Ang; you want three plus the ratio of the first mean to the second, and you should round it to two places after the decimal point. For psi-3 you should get 4.01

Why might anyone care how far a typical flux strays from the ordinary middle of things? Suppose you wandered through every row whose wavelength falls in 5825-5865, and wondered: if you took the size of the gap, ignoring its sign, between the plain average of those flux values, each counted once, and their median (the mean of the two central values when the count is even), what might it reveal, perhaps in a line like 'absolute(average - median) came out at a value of 0.10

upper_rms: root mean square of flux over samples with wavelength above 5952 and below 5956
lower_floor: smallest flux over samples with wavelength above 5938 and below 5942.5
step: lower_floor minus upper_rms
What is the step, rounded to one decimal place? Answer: 0.0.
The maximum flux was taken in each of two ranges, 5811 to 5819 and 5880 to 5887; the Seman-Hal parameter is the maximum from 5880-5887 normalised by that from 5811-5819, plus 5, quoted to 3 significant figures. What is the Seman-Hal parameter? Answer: 6.05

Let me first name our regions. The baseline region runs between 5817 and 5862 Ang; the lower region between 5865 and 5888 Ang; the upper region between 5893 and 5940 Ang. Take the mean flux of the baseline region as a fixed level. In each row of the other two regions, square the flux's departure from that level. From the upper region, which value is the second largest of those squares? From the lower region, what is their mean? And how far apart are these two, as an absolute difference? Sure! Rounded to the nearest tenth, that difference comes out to 1.5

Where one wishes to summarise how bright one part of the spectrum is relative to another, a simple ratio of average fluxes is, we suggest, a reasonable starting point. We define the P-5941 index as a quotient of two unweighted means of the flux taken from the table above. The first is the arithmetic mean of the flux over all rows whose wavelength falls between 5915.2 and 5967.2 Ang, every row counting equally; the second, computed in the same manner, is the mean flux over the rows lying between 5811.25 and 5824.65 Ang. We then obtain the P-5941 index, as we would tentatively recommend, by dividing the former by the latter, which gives 0.99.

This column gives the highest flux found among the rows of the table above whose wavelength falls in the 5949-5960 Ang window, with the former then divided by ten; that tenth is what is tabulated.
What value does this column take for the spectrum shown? 1.20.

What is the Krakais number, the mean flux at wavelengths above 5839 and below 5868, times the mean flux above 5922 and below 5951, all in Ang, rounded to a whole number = 148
